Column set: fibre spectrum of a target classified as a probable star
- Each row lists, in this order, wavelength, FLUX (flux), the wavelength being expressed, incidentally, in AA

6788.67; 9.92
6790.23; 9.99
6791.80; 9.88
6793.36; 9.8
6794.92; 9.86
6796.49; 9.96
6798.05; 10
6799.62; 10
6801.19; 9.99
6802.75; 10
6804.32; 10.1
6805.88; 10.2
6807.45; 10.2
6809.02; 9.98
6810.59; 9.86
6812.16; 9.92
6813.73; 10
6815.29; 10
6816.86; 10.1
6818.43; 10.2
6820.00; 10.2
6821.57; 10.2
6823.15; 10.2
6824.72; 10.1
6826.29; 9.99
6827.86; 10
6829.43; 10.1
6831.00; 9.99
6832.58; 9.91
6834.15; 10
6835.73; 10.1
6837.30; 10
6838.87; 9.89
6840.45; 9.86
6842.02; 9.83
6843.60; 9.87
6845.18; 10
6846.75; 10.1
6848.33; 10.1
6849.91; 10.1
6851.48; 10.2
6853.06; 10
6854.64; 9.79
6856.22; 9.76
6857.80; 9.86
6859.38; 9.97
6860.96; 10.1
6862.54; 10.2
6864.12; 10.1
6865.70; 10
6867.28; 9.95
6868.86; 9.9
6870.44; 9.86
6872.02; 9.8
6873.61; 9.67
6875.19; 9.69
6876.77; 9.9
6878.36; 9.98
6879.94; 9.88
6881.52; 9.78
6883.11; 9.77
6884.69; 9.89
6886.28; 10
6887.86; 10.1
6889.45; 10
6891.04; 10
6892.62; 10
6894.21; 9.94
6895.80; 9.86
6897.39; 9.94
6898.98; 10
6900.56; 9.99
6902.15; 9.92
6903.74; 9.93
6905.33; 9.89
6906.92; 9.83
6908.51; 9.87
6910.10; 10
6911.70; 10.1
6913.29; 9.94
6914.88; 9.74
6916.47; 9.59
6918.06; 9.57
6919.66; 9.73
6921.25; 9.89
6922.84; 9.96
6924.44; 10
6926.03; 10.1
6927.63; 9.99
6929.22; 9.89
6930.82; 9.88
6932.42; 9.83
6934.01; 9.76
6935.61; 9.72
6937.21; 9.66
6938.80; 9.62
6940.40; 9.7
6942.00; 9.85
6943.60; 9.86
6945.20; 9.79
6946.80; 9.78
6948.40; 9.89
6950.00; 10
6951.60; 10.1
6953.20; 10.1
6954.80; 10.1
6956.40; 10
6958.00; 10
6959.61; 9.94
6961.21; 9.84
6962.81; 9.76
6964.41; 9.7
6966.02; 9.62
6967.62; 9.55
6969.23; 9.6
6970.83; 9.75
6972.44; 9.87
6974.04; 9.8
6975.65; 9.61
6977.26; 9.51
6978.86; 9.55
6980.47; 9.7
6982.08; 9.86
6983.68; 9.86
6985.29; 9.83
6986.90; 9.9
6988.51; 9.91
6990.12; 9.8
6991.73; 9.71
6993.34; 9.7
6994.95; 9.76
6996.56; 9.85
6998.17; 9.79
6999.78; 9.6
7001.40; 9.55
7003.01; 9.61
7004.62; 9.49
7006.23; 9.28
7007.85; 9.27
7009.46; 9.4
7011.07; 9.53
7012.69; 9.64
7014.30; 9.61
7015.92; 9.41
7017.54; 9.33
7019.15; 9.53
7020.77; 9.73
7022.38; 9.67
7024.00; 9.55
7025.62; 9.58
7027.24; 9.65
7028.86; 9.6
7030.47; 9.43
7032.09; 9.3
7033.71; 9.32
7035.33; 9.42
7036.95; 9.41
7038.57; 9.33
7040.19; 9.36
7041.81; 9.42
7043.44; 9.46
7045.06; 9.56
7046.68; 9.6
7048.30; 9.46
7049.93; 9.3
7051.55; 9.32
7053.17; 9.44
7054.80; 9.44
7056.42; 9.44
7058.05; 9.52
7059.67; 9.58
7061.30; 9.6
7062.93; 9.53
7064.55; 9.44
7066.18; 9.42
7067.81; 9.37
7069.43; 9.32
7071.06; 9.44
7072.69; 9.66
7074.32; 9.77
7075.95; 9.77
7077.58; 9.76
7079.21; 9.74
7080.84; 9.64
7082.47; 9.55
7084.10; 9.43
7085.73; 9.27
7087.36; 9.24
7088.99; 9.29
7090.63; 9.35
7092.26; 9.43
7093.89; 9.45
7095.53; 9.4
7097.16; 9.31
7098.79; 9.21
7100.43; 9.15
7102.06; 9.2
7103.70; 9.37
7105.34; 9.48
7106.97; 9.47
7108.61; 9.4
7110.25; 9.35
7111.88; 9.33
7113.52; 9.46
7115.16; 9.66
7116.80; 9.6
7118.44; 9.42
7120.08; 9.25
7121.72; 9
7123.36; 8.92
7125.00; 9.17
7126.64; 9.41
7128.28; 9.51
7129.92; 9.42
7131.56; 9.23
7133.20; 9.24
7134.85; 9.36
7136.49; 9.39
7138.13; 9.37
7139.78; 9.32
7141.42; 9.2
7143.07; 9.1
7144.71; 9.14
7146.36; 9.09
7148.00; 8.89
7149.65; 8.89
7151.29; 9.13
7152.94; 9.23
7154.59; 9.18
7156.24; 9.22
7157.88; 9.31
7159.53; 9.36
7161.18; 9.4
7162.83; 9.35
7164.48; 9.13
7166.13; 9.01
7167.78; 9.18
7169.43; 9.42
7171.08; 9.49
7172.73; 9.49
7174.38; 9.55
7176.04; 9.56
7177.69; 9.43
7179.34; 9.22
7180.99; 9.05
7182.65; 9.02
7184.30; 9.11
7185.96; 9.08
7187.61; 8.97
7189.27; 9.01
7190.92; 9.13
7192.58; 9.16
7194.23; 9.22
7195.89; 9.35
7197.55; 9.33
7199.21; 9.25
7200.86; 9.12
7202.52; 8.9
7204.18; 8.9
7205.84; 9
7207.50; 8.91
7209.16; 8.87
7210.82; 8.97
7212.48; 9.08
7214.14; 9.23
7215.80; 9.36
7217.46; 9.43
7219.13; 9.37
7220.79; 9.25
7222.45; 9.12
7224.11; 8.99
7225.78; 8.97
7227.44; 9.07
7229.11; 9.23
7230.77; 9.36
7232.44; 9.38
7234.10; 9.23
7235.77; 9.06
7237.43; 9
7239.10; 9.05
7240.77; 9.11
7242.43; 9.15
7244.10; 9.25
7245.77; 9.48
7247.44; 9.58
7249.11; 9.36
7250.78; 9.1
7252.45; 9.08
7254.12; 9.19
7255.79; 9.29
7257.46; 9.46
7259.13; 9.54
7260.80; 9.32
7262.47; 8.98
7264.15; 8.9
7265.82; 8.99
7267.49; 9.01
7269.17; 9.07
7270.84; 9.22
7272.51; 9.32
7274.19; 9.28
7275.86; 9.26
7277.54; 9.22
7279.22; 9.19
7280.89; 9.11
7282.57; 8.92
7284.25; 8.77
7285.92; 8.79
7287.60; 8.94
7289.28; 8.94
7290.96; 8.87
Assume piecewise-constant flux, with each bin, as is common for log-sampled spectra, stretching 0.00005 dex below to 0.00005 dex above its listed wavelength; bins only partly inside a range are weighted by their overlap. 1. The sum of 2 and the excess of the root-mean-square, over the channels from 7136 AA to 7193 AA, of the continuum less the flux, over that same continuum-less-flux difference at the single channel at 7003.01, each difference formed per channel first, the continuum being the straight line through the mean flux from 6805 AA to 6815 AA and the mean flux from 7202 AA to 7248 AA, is 2.18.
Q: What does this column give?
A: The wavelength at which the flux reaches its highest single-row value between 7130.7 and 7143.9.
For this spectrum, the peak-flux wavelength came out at 7136.49 AA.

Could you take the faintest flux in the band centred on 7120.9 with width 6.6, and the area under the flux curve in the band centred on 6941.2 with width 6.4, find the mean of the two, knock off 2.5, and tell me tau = 33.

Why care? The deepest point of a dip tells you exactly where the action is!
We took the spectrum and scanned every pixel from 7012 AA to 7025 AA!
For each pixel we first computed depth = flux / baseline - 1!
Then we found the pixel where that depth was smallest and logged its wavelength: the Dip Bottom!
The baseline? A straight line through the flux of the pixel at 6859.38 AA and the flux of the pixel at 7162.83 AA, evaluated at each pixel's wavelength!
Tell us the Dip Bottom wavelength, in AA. 7017.54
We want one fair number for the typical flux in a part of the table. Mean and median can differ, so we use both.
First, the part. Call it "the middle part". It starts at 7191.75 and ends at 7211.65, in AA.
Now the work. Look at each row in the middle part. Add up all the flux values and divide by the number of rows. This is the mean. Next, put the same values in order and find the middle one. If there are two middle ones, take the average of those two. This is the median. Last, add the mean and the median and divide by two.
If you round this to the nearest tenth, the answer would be 9.1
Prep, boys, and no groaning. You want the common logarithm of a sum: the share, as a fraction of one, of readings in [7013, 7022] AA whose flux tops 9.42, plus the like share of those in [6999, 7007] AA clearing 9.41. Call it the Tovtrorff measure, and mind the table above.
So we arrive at 0.15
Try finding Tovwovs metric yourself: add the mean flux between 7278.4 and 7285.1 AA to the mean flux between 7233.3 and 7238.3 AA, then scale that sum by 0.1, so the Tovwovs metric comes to 1.81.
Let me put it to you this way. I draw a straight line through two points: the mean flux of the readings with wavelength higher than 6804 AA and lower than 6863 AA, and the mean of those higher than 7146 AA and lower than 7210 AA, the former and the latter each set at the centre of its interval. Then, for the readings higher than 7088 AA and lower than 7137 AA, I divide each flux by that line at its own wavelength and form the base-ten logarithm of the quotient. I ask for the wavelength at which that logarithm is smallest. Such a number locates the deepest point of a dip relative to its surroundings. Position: 7123.36 AA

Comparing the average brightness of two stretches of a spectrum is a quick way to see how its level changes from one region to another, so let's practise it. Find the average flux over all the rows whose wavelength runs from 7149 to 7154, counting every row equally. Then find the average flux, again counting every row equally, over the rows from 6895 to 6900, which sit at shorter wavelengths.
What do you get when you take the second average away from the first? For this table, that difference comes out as -0.85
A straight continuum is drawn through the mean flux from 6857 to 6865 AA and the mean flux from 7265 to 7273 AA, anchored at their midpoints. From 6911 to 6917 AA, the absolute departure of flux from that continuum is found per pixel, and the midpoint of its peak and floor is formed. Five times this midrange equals 0.86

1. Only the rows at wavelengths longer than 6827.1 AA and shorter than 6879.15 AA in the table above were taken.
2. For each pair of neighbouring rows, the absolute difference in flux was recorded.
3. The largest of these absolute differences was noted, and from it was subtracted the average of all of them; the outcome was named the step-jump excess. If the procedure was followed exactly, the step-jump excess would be 0.12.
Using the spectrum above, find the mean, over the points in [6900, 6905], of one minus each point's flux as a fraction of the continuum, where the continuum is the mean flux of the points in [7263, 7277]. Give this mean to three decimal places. -0.089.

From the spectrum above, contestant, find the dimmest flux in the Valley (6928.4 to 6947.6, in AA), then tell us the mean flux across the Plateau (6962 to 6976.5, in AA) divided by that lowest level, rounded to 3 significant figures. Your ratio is 1.01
